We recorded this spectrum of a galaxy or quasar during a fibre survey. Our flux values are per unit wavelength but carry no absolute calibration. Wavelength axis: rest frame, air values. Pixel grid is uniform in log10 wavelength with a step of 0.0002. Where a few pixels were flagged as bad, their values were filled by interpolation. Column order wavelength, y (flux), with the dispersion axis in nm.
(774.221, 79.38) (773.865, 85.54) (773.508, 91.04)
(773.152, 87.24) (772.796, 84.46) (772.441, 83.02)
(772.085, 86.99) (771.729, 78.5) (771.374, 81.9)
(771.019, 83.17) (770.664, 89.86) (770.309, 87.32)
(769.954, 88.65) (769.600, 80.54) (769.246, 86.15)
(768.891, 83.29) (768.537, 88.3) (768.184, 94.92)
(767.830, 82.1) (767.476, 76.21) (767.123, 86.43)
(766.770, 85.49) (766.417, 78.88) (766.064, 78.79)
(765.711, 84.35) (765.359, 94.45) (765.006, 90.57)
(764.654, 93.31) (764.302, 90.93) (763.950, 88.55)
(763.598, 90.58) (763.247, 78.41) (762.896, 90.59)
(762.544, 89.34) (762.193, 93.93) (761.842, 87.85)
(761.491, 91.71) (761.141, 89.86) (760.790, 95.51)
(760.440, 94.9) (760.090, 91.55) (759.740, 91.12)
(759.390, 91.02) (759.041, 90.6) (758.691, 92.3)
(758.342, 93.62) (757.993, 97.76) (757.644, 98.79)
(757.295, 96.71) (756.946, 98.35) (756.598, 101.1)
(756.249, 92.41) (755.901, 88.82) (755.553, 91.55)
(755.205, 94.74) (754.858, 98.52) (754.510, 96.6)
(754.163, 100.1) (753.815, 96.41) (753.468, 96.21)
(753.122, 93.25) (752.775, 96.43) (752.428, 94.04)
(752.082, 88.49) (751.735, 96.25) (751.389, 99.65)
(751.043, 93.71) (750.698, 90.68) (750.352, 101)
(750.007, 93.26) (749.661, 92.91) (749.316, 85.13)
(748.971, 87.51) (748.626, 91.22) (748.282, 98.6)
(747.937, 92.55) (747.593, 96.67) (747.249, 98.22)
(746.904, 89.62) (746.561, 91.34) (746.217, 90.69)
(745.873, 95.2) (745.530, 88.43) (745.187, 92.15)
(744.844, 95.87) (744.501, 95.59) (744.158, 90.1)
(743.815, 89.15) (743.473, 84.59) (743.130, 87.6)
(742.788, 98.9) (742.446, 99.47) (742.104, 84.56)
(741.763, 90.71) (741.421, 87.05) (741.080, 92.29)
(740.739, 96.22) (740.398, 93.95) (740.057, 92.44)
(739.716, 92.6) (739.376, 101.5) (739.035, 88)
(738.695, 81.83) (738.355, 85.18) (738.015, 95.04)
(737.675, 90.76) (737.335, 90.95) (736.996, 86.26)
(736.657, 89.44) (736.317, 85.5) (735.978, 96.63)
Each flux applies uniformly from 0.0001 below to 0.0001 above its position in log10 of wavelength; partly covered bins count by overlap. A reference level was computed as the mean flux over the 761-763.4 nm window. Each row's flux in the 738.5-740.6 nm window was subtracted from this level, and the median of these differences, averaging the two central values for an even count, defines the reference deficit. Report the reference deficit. -4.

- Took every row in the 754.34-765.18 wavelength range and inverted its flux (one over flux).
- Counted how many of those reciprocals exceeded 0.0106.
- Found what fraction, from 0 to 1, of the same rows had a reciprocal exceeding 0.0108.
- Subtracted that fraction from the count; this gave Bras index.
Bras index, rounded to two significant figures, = 20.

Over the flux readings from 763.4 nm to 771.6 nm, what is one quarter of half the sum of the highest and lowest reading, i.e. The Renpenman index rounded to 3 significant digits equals 21.4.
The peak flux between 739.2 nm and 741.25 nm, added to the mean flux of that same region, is 196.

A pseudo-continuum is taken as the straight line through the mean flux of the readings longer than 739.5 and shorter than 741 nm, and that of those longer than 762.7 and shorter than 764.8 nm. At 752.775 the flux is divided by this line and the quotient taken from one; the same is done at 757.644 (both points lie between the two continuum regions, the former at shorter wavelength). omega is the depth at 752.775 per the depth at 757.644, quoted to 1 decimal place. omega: 0.6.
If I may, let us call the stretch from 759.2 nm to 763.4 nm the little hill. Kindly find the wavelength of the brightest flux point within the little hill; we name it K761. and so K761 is 760.790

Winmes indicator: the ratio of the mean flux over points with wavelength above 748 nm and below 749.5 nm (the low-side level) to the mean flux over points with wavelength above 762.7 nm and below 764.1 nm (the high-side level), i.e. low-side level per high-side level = 1.04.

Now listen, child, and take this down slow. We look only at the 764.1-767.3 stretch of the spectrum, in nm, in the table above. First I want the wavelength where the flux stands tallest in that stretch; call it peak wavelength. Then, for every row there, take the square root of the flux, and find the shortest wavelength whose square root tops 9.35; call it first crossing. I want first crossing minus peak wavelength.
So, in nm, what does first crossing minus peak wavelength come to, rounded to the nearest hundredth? -1.06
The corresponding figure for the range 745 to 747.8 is -2.06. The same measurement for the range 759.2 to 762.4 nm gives -1.40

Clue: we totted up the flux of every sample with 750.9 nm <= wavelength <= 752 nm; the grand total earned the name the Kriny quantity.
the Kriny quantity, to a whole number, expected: 290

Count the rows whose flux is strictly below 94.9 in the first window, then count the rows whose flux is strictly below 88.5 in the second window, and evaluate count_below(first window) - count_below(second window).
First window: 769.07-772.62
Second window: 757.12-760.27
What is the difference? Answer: 10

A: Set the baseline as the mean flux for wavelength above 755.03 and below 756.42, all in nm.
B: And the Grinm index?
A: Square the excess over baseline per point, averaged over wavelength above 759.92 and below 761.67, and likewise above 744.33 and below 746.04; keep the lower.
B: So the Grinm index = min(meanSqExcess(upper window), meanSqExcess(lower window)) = 5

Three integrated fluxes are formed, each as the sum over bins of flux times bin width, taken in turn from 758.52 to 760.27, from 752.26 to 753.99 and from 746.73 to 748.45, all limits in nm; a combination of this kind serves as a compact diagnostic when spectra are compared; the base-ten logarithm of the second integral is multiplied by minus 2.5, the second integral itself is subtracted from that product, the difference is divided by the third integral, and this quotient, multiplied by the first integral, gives -166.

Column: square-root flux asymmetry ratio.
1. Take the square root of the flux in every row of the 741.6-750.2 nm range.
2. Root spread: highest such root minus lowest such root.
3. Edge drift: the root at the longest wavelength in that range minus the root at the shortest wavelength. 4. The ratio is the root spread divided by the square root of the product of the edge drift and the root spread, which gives 2.4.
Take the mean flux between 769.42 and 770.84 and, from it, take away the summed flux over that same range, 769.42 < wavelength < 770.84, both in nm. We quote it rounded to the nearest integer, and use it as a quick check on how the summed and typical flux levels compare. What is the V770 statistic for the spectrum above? -260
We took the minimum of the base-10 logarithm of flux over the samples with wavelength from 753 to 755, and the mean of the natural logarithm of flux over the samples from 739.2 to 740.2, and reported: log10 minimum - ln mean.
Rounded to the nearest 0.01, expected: -2.59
